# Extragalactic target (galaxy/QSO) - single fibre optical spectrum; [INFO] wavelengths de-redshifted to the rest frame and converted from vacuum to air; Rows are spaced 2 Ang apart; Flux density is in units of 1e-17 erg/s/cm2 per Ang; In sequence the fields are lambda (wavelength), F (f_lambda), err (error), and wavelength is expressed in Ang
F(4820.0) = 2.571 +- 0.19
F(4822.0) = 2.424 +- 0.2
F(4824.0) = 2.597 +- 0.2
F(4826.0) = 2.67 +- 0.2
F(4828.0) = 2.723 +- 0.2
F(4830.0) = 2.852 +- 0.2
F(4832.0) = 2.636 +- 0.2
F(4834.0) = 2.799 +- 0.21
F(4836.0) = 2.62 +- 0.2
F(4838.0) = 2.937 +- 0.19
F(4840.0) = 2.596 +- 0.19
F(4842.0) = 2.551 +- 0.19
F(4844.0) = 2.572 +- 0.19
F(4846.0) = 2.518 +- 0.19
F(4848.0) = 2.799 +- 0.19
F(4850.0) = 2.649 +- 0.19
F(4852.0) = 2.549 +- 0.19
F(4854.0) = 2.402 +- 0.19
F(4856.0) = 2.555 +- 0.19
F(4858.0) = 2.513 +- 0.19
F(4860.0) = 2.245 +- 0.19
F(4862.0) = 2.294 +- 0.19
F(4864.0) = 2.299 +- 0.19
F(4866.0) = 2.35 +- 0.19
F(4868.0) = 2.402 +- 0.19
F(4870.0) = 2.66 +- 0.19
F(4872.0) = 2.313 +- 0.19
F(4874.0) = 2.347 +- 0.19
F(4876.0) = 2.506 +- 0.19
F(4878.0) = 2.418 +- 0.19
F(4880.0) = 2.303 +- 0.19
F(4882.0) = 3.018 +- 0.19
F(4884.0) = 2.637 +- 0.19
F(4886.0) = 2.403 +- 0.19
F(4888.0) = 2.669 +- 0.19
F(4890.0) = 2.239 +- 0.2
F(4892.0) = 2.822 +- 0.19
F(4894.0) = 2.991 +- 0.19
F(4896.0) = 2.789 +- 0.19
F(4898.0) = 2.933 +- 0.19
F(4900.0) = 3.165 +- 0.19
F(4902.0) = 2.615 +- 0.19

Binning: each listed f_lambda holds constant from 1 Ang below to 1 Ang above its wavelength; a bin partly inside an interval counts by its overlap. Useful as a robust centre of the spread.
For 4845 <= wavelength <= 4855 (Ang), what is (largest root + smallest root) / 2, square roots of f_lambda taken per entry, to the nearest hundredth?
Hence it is 1.61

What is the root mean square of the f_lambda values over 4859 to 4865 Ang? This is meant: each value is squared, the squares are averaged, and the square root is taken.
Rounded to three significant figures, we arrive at 2.28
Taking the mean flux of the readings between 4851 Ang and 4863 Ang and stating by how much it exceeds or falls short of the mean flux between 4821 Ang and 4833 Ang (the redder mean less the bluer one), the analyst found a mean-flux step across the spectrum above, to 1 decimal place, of -0.2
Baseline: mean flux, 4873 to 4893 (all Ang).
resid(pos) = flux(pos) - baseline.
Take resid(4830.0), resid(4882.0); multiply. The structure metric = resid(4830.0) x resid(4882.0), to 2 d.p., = 0.15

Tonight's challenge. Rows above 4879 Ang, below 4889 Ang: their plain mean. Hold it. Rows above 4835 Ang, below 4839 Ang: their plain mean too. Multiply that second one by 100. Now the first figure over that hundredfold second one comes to 0.0094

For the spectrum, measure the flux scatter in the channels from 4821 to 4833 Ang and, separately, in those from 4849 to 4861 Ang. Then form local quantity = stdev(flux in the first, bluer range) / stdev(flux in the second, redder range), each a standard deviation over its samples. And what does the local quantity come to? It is 1.00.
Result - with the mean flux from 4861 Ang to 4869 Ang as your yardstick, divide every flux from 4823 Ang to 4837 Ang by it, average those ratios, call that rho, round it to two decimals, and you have 1.16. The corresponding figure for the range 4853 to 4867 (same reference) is 1.02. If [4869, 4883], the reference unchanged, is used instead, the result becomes 1.07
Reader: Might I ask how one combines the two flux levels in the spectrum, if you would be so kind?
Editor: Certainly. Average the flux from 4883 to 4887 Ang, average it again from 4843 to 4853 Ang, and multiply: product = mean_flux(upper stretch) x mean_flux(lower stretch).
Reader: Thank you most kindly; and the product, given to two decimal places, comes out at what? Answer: 6.60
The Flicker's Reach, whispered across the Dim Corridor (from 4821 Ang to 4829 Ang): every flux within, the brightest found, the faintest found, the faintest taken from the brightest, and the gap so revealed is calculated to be 0.30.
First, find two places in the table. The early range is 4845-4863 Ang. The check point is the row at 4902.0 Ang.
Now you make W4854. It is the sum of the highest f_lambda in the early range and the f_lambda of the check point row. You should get 5.41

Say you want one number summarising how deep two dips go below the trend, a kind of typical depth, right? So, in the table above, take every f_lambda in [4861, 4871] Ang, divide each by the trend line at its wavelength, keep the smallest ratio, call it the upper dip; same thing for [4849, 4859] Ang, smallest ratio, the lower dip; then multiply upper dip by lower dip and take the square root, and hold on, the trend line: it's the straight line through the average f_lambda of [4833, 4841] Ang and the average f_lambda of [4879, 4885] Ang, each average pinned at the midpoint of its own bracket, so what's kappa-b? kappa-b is 0.870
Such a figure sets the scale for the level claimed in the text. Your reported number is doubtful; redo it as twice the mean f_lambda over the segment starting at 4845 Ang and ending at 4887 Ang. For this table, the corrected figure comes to 4.97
